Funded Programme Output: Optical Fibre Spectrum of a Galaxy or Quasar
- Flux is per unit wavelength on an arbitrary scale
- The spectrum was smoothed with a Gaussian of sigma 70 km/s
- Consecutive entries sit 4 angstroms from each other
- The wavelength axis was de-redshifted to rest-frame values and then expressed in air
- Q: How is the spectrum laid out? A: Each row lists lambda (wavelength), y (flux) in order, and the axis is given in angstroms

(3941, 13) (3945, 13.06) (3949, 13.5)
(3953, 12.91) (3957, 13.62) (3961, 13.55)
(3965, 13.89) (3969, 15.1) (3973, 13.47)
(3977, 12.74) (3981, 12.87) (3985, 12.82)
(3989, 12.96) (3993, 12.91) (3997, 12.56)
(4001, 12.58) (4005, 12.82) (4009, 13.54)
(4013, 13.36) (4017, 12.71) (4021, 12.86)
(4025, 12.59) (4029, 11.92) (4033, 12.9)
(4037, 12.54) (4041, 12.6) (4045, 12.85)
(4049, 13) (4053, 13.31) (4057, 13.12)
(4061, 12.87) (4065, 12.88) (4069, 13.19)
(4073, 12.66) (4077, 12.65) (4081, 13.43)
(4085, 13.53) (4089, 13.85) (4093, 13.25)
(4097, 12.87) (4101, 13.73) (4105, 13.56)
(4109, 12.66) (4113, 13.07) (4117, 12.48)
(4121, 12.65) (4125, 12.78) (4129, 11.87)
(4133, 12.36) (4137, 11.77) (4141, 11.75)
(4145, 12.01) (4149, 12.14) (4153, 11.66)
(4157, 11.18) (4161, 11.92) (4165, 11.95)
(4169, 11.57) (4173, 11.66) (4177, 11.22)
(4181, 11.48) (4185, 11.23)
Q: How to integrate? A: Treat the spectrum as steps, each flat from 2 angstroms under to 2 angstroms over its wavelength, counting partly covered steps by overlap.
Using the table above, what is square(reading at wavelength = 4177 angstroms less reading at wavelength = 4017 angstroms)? 2.2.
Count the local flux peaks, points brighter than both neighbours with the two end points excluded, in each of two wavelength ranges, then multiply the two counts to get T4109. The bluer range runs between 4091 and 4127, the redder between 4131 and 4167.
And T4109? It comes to 2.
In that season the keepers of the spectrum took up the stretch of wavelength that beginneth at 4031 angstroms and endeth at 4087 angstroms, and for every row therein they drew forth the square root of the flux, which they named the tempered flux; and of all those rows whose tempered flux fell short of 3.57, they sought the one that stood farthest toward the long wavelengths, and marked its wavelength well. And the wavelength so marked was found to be 4077 angstroms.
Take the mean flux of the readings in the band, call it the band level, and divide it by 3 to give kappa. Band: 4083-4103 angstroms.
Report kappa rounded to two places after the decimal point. 4.48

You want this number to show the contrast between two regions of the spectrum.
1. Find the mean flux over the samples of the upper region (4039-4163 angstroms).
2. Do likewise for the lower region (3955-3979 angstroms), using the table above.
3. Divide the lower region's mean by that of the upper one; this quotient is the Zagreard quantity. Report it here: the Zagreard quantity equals 1.08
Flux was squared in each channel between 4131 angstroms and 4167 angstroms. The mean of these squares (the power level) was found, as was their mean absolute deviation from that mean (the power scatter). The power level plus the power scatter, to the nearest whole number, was 146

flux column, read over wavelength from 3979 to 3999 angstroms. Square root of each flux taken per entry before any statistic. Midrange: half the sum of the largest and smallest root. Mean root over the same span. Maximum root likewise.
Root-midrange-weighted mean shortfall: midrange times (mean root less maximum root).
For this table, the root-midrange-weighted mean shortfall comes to -0.07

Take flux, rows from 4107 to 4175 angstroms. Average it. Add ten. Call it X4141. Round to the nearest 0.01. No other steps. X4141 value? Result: 22.09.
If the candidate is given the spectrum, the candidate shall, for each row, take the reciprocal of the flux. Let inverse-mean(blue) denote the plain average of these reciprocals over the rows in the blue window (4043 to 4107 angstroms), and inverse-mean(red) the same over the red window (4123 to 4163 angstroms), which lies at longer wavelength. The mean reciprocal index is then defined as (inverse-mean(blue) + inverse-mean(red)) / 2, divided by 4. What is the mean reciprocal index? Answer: 0.0200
